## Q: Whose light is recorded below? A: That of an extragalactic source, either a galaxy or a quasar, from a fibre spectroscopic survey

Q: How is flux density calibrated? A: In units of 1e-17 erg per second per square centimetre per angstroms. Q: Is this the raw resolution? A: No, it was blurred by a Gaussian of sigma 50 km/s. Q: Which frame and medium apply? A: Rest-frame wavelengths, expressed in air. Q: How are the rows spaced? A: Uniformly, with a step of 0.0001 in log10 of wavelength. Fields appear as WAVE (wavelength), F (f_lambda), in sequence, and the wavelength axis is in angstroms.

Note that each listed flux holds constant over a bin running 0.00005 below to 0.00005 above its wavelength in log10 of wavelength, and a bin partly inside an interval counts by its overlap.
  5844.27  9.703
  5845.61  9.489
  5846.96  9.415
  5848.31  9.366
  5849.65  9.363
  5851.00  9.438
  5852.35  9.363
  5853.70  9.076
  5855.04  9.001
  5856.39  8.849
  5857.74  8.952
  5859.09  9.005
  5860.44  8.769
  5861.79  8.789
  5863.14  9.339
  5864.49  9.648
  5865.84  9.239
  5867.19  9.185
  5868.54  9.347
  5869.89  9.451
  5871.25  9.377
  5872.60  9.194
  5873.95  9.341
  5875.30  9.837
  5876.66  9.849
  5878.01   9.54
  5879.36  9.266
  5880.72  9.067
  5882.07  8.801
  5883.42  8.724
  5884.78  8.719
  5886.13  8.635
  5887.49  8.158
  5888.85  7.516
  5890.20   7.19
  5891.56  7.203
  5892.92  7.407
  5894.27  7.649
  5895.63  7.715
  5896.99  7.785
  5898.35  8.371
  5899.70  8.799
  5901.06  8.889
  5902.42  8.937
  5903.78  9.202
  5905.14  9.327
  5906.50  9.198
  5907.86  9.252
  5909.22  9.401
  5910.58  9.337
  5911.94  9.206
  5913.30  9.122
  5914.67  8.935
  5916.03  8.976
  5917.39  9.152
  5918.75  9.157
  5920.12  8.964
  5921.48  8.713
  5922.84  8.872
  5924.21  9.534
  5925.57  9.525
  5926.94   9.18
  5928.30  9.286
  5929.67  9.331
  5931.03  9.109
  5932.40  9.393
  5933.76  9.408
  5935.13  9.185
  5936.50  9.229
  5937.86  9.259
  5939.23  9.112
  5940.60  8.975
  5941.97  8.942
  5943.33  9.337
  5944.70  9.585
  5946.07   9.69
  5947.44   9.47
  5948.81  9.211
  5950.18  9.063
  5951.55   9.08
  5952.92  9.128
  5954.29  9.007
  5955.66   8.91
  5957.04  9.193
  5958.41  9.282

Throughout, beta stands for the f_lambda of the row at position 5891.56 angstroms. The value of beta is 7.203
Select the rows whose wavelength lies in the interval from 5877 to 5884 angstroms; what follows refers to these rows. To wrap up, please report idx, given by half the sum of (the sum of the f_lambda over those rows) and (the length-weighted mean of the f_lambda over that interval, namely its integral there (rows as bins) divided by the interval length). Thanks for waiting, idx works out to 27.3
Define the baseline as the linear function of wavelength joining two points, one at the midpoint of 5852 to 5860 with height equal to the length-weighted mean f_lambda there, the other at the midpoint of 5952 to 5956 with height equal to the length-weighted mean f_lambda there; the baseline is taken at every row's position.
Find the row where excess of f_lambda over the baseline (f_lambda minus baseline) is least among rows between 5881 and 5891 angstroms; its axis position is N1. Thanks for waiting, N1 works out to 5890.20 angstroms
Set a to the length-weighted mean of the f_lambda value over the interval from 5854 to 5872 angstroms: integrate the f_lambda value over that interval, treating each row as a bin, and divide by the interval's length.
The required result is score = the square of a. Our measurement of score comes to 84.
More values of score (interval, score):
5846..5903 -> 78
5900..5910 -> 84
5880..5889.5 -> 73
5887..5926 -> 75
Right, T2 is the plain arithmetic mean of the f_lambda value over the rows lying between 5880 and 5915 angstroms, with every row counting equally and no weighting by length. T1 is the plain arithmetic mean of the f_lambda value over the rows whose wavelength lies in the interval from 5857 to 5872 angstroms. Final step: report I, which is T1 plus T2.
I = 17.8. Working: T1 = 9.19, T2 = 8.6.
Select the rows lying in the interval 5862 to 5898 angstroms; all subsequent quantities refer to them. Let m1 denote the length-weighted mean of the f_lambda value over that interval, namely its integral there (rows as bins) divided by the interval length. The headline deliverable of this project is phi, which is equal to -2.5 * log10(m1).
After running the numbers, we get -2.35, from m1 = 8.7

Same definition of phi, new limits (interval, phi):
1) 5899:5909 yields -2.40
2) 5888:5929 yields -2.35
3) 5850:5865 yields -2.40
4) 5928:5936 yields -2.42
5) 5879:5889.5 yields -2.33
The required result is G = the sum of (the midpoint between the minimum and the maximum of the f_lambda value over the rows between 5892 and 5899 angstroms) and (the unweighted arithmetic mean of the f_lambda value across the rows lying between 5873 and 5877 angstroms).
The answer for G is 17.6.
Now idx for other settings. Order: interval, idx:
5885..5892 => 23.3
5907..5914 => 27.8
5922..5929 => 27.8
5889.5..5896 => 22.3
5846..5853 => 28.2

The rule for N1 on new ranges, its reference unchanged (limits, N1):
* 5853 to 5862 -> 5860.44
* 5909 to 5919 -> 5914.67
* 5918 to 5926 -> 5921.48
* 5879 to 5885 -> 5884.78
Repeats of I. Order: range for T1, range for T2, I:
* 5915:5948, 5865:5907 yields 18.0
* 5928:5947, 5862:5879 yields 18.7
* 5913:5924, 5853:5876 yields 18.2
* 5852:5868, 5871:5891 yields 18.0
